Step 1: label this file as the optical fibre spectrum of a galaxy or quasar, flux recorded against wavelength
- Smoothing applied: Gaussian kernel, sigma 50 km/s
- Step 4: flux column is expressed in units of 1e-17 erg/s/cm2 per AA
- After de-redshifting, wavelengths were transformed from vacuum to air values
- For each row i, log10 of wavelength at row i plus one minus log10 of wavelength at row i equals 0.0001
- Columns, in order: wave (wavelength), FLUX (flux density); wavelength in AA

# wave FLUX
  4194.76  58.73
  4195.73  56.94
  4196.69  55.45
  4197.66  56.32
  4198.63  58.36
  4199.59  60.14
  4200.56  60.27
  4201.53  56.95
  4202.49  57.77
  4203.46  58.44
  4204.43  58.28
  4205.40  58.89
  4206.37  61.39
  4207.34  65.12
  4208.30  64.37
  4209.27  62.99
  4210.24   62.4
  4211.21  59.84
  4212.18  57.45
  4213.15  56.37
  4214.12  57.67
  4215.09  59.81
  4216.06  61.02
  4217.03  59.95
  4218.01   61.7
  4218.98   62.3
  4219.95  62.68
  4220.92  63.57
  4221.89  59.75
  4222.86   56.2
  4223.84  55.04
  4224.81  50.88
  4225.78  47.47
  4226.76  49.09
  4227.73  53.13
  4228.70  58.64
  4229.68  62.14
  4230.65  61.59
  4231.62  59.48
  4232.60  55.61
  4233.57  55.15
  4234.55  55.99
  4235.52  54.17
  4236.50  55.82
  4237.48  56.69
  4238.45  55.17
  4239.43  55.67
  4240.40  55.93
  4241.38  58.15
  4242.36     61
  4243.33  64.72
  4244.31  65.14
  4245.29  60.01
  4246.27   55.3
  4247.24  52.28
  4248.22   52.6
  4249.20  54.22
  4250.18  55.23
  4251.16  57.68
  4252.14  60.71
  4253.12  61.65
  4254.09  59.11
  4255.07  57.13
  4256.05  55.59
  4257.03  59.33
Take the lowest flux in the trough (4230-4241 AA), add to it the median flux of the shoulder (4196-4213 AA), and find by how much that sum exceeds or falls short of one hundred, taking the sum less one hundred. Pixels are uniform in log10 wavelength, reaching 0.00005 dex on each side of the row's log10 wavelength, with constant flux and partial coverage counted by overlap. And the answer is 13.1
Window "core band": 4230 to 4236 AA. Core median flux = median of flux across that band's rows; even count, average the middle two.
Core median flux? 55.8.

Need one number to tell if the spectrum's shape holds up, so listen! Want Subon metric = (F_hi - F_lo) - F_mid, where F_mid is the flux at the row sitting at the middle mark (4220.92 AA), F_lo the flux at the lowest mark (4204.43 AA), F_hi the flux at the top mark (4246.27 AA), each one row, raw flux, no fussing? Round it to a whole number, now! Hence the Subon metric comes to -67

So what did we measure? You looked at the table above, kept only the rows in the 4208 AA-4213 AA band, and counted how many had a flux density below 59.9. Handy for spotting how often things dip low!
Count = 2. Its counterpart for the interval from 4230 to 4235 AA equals 4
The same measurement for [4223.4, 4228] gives 5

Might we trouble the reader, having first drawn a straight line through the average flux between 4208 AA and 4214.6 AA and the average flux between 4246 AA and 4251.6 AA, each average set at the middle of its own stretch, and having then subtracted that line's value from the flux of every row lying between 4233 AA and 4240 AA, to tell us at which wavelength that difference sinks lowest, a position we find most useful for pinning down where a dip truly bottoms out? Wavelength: 4235.52 AA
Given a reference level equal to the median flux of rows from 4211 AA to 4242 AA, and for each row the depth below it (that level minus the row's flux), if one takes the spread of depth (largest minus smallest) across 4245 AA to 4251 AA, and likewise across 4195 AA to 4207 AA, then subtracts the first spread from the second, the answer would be -2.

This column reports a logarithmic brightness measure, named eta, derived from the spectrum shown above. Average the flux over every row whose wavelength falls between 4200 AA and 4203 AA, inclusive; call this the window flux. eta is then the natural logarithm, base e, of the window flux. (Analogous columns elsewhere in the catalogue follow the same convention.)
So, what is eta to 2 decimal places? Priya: 4.07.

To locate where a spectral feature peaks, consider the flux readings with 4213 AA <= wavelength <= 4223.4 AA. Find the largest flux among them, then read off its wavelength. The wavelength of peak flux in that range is 4220.92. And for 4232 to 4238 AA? 4237.48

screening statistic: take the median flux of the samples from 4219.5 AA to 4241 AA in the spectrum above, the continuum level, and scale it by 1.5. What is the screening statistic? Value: 83.8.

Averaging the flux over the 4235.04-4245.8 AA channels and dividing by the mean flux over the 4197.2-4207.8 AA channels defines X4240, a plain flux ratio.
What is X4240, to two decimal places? 0.99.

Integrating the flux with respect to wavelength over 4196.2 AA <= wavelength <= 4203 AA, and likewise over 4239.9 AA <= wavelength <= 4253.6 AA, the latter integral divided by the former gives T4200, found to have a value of 2.0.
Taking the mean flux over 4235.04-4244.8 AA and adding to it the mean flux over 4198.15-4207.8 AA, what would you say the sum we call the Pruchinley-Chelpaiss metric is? 118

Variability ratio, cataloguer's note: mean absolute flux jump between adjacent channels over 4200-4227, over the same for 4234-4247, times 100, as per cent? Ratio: 82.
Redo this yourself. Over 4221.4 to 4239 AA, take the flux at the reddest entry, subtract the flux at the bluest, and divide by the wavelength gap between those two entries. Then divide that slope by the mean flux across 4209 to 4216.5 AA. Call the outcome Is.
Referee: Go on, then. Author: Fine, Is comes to -0.0046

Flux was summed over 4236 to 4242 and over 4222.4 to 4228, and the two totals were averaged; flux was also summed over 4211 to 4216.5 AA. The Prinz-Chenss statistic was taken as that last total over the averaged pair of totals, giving 1.08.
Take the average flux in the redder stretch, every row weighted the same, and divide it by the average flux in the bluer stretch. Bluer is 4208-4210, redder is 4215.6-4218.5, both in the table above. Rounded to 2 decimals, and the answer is 0.96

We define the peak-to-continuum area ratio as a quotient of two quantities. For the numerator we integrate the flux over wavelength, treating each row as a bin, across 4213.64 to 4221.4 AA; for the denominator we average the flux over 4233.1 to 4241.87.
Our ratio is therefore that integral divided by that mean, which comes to 8.5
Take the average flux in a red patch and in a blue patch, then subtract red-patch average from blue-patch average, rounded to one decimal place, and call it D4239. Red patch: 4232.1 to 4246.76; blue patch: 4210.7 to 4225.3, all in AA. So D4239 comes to 1.3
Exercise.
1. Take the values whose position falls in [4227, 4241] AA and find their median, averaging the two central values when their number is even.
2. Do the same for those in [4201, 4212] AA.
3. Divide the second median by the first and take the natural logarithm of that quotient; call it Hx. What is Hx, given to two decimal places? 0.07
